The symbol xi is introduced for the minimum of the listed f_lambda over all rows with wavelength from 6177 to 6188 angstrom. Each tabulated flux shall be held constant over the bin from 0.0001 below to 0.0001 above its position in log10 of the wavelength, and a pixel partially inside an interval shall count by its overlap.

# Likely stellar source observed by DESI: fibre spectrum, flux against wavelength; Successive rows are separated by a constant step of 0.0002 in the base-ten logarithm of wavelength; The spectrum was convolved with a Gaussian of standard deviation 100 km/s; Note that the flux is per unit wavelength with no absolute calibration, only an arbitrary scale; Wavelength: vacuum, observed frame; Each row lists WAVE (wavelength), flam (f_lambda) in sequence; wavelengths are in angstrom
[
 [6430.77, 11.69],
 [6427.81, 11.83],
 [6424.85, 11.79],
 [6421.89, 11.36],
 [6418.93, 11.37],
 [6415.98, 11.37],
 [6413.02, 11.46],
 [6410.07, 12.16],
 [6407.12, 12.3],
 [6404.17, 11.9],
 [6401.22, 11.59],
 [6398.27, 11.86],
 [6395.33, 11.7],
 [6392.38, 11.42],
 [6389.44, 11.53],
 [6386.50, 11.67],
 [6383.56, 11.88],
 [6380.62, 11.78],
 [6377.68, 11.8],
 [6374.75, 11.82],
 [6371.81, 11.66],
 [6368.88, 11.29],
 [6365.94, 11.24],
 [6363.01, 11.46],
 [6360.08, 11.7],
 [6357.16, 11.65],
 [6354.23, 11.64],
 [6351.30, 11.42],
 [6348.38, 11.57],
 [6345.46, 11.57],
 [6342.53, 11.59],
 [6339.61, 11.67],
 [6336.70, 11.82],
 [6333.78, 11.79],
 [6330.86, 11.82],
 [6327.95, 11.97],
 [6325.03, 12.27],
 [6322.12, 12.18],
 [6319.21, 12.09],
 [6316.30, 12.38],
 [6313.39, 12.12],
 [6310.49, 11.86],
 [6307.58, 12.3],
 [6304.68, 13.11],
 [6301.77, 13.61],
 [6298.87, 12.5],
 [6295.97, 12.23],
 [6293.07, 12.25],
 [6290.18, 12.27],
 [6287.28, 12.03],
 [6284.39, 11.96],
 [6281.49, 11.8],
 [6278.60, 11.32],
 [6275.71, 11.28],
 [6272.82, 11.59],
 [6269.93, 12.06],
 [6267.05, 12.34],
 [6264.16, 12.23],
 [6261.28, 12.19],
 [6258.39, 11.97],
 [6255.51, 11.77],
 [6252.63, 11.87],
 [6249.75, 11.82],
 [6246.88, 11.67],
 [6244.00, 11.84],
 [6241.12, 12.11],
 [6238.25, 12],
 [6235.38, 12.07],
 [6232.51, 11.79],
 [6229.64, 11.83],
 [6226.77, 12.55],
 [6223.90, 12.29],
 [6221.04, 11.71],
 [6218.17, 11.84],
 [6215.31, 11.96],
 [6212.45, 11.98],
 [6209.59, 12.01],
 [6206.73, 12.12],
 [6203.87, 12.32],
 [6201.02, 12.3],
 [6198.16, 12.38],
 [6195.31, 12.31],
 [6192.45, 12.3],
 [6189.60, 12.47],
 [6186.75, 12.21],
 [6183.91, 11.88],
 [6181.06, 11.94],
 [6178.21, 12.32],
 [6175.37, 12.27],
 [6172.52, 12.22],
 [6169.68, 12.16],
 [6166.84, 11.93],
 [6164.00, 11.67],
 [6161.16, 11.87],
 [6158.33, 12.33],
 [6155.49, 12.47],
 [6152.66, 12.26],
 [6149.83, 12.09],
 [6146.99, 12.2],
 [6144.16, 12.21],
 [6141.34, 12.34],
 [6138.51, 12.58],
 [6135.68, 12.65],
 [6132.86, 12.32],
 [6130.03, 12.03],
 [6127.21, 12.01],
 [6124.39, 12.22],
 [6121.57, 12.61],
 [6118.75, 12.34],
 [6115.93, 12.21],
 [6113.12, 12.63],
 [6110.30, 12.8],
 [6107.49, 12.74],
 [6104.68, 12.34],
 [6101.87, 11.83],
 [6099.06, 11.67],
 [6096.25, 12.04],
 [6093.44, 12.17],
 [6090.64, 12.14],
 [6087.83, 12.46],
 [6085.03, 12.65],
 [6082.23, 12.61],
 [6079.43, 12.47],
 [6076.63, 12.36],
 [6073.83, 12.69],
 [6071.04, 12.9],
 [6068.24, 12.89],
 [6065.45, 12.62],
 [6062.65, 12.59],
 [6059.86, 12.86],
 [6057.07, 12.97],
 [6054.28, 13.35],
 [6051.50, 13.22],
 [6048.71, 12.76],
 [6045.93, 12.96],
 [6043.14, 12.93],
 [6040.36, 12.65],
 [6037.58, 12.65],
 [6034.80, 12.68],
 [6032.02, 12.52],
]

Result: 11.88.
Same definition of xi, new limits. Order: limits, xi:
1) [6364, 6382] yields 11.24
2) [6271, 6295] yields 11.28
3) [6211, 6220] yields 11.84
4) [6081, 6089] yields 12.46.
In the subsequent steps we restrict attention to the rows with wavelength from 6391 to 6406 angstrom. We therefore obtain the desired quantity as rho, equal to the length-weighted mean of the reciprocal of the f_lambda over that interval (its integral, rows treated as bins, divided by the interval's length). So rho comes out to 0.0854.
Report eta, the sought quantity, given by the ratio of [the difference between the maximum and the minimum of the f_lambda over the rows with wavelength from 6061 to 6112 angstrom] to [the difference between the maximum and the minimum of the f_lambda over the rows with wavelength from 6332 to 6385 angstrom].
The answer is 1.9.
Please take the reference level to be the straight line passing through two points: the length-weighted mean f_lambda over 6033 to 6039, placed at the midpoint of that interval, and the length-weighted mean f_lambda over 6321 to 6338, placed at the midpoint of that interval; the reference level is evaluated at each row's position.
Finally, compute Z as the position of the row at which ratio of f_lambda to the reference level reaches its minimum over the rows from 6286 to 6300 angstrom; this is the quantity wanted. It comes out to 6287.28 angstrom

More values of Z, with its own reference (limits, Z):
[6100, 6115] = 6101.87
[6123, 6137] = 6127.21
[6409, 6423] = 6415.98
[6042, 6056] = 6048.71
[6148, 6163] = 6161.16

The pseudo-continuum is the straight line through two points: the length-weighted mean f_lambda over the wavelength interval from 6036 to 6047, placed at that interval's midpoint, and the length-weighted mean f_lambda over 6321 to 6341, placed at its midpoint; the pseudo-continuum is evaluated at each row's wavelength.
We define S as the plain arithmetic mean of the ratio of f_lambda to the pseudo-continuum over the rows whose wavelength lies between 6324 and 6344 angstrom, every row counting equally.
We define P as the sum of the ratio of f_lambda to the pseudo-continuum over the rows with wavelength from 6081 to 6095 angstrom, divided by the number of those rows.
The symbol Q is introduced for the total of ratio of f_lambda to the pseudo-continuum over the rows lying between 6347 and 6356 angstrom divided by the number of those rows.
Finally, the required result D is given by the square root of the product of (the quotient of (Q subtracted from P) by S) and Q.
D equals 0.09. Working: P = 0.98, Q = 0.973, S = 0.994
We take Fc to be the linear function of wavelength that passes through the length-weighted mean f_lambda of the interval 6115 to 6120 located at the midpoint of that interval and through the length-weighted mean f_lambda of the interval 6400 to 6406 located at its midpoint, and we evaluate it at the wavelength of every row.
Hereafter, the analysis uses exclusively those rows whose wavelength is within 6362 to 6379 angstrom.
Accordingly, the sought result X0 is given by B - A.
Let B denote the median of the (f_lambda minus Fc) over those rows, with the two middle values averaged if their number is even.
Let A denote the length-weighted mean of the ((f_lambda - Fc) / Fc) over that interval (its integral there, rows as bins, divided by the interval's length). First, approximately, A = -0.025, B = -0.28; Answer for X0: -0.26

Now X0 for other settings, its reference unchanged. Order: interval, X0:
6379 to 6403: -0.11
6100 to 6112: 0.24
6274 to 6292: -0.09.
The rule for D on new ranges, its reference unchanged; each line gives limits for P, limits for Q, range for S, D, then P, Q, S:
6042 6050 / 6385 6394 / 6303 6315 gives 0.16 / 1.01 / 0.982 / 1.029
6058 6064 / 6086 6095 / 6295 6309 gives 0.17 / 1.00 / 0.970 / 1.061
